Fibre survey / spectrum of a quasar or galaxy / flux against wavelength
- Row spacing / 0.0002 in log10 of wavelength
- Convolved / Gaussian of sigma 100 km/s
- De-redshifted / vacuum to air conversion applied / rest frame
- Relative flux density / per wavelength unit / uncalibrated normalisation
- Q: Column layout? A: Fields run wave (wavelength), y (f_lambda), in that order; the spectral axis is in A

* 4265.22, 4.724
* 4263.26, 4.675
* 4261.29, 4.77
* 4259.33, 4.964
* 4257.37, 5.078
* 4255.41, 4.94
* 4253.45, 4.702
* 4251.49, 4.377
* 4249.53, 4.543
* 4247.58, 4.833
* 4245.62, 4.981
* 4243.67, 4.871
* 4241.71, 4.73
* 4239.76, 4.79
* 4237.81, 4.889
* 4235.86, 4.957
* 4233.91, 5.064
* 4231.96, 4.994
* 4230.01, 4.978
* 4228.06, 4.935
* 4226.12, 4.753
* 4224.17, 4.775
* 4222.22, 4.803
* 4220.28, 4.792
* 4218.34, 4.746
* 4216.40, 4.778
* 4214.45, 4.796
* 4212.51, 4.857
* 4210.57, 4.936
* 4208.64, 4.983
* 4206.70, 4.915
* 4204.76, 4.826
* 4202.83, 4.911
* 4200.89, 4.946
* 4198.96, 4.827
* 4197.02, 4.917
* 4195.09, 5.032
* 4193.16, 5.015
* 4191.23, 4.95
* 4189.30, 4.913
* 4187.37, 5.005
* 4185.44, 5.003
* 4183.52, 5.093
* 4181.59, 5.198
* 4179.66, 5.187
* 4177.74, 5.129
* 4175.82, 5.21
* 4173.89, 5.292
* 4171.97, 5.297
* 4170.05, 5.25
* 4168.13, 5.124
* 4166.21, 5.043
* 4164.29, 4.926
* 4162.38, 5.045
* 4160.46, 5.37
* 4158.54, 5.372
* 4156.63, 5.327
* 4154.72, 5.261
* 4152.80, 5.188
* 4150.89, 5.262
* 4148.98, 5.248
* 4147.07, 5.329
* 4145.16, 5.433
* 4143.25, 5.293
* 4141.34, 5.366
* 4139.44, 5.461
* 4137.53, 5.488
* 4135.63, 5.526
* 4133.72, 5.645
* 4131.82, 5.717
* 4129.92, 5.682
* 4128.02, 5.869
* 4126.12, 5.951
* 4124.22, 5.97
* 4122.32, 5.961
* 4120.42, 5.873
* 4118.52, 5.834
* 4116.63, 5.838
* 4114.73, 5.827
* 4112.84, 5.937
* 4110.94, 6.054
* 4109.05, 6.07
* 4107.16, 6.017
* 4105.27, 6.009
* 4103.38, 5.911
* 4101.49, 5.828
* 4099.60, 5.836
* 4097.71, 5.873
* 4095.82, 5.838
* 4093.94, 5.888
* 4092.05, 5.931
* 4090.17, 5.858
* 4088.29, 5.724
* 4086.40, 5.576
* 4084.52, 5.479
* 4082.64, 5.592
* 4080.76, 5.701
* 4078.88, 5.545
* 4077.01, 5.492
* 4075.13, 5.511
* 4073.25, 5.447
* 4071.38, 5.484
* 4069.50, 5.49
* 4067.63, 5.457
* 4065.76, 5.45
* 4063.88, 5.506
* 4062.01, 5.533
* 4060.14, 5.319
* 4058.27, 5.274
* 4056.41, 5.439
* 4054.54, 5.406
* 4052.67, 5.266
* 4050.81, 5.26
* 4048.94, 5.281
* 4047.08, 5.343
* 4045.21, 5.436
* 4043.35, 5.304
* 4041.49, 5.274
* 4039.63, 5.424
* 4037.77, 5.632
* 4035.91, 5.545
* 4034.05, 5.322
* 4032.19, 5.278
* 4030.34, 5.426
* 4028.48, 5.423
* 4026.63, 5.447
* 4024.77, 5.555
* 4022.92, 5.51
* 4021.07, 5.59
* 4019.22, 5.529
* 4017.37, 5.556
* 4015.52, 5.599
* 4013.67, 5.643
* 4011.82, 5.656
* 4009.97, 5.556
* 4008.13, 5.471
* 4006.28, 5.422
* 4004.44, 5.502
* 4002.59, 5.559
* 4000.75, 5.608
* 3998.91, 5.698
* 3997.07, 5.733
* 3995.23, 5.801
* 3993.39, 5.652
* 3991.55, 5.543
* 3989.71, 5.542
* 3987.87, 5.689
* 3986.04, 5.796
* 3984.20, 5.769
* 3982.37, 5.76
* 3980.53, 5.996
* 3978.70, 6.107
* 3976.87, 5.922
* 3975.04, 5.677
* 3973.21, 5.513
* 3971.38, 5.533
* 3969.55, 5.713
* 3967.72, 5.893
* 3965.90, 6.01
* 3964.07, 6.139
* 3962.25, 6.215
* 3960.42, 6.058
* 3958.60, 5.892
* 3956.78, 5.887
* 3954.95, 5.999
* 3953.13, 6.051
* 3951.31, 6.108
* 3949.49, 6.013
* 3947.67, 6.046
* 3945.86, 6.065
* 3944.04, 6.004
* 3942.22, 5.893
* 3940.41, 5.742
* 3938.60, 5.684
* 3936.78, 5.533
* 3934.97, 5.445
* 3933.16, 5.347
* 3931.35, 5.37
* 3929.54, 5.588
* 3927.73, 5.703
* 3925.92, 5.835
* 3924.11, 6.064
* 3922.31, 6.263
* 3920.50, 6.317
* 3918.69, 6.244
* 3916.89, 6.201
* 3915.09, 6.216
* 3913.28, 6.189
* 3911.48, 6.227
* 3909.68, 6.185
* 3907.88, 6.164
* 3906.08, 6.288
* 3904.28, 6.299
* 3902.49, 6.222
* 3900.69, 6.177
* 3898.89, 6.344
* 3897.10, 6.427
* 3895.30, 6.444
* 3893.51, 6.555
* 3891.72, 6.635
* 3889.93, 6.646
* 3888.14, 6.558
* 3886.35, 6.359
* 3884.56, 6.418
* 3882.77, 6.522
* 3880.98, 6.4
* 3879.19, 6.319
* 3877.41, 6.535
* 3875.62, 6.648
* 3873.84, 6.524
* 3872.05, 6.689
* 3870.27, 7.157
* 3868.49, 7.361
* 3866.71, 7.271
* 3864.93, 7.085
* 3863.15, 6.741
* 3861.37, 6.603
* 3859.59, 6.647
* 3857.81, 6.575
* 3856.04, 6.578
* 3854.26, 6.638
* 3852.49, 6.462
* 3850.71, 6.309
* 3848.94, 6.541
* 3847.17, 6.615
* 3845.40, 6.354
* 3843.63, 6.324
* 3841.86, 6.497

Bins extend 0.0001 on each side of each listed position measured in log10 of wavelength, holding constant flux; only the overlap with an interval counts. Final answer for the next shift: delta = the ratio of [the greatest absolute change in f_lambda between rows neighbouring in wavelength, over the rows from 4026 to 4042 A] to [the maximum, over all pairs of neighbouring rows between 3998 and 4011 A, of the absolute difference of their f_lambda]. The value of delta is 2.5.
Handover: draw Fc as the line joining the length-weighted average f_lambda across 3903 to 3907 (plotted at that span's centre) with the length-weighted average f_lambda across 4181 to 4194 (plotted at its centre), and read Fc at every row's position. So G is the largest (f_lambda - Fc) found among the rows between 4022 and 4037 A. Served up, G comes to -0.16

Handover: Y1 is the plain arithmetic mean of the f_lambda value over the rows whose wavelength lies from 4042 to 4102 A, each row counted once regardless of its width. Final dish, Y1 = 5.5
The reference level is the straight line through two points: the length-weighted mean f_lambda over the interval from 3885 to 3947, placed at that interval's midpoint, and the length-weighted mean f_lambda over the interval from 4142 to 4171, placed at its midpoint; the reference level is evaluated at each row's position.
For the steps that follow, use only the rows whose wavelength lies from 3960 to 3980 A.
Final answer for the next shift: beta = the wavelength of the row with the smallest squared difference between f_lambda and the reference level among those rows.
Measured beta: 3967.72 A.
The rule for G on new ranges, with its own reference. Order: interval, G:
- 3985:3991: -0.13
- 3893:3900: 0.21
